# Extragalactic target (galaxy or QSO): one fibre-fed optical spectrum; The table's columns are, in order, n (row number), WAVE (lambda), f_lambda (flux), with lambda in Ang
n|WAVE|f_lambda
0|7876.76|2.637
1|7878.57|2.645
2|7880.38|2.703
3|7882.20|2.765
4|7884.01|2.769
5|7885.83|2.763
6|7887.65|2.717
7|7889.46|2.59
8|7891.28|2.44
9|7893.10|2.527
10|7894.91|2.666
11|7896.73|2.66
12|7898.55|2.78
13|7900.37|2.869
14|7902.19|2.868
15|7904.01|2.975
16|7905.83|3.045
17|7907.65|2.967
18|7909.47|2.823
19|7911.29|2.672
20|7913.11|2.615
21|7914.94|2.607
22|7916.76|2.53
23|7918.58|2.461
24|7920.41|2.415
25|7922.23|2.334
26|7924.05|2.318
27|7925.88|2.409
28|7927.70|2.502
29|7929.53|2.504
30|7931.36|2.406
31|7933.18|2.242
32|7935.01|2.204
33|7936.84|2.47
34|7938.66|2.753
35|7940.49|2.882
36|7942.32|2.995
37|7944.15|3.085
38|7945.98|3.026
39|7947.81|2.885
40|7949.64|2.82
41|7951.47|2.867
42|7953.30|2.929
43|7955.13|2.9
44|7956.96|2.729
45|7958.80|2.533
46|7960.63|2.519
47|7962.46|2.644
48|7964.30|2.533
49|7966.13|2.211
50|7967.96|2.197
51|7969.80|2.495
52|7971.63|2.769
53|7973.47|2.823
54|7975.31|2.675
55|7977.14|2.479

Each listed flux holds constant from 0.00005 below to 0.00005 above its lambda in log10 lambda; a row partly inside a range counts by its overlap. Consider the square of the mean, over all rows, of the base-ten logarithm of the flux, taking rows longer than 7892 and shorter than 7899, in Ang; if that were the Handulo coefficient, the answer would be 0.18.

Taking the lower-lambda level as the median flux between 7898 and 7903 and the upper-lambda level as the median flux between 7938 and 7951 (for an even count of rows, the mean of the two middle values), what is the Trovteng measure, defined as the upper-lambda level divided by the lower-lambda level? 1.01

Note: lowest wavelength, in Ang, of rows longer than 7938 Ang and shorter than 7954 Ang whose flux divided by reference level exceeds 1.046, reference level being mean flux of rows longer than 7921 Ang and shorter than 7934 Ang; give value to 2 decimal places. 7938.66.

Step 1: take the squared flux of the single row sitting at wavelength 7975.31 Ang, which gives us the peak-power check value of 7.2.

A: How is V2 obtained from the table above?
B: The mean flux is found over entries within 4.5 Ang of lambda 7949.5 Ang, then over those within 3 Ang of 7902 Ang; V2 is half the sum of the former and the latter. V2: 2.90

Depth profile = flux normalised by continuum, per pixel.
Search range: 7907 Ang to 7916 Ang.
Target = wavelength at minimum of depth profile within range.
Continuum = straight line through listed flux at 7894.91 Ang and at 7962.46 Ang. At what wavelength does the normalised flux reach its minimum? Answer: 7914.94 Ang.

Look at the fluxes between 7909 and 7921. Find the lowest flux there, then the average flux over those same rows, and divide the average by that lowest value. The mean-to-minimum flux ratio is 1.07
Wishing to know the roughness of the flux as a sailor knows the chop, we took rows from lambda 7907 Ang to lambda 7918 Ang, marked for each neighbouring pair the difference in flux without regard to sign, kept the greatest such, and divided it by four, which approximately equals 0.038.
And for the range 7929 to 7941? 0.071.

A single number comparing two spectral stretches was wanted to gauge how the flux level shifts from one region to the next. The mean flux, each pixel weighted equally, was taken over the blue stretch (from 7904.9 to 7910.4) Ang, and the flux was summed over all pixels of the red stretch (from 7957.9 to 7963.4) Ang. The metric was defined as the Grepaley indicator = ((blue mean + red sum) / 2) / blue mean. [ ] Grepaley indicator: 1.81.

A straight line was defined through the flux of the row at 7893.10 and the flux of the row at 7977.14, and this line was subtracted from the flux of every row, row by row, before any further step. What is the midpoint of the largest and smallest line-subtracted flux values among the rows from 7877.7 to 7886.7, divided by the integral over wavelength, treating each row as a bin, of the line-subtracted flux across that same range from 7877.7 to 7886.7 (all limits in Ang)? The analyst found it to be 0.098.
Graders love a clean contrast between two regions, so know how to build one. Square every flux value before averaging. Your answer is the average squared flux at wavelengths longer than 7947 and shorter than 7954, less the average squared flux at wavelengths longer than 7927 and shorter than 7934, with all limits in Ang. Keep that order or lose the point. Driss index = 2.4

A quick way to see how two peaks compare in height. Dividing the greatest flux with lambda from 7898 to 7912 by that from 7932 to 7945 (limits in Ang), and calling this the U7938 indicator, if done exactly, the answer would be 0.99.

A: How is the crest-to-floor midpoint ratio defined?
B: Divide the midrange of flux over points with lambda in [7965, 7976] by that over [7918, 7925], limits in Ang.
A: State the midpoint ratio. 1.05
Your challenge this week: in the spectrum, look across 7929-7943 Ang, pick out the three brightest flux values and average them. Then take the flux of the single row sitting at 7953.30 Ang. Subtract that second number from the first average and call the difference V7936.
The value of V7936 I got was -0.05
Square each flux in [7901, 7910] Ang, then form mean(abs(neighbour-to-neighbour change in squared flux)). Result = 0.59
